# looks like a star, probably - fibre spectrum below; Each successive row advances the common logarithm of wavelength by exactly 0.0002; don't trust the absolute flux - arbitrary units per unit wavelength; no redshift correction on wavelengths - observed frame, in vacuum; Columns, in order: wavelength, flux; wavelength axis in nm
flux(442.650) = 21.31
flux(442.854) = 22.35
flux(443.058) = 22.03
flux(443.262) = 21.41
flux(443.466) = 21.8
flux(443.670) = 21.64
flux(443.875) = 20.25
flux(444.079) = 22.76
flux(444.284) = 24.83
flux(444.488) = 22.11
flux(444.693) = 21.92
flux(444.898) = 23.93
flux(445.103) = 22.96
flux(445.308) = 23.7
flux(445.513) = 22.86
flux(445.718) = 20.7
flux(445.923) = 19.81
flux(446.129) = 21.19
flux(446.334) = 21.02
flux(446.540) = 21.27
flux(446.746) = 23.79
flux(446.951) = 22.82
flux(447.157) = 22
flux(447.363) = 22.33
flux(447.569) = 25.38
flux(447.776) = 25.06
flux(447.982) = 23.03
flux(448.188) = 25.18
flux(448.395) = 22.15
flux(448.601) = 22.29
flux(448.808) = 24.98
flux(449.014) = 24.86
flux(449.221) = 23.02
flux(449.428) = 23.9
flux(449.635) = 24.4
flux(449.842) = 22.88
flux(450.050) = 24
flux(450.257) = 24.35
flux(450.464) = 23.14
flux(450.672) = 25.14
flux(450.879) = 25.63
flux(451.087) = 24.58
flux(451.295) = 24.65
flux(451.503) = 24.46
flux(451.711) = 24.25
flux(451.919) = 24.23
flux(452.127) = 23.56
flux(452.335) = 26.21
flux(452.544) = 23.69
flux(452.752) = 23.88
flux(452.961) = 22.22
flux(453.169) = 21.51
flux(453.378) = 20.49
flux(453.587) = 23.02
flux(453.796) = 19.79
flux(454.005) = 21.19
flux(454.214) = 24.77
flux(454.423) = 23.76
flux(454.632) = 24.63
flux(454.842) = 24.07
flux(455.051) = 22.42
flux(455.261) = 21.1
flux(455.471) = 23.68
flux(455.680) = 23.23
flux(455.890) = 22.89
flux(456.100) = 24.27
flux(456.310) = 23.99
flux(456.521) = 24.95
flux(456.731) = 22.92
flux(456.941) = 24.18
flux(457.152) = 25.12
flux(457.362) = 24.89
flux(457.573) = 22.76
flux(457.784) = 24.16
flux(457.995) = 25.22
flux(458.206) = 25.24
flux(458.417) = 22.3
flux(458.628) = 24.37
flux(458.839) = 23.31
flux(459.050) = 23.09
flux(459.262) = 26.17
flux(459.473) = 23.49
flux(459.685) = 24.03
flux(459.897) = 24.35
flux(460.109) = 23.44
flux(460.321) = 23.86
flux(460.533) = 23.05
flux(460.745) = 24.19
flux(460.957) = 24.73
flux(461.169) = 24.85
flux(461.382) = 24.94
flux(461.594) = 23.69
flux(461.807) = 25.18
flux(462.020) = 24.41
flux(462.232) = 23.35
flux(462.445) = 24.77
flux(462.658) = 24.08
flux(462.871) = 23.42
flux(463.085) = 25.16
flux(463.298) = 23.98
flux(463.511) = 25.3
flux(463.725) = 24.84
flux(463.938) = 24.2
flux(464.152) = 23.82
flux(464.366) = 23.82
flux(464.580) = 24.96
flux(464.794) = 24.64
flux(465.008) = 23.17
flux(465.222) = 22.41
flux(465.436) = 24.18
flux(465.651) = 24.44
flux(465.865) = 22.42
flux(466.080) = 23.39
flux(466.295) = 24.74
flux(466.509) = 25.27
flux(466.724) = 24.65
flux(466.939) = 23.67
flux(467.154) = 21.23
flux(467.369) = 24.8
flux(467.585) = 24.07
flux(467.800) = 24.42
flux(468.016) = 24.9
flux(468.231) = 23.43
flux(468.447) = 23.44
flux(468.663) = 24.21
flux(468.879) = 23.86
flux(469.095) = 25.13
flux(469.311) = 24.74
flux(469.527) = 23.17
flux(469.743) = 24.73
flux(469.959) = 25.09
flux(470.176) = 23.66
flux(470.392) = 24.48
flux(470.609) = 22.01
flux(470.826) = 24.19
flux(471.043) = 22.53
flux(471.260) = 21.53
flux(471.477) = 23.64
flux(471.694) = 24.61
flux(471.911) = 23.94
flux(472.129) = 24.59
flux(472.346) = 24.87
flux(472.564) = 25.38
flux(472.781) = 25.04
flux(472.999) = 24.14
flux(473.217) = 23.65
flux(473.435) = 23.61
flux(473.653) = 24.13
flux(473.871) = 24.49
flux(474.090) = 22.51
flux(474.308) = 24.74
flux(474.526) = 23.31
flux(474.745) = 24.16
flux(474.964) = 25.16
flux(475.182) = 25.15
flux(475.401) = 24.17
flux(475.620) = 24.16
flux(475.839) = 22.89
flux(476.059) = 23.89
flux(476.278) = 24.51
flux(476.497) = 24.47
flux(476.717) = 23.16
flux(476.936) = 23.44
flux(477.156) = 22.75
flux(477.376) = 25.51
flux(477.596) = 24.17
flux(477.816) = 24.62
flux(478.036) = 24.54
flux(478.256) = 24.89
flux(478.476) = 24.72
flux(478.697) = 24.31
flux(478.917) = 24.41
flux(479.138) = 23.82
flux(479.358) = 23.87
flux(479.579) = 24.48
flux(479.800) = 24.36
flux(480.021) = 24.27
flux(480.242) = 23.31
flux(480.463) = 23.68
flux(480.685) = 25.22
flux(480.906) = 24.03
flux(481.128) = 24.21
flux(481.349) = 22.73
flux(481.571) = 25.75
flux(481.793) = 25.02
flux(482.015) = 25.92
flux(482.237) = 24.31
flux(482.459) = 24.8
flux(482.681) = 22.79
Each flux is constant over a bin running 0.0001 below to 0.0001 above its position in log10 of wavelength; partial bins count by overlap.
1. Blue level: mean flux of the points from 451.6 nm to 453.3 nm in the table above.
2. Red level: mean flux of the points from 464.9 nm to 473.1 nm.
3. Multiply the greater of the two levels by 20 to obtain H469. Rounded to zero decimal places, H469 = 479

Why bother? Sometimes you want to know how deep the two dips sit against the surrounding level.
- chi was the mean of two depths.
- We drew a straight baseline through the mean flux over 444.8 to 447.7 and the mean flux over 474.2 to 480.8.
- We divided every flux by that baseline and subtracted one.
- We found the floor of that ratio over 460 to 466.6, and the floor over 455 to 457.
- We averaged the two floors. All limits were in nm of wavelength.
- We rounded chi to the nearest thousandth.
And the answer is -0.064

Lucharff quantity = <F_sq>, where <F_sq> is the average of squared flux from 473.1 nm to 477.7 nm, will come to 577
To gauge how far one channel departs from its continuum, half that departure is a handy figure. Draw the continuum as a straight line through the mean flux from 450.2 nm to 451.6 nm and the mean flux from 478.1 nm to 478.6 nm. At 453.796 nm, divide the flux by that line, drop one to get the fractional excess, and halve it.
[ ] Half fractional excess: -0.098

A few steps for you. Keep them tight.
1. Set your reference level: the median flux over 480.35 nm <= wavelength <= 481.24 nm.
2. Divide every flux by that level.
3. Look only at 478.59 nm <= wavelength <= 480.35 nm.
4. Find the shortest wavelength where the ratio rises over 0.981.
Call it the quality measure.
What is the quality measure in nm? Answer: 478.697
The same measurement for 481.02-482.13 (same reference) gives 481.128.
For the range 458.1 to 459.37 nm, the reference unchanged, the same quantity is 458.206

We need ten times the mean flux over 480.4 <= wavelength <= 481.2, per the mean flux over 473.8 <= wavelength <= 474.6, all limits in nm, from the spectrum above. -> 10.2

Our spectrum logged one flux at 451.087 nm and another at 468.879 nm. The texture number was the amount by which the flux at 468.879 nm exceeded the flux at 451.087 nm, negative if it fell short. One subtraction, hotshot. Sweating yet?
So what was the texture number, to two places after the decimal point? -0.72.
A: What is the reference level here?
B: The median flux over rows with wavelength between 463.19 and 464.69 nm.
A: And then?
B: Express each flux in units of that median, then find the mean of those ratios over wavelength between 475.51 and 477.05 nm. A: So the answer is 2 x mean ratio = 1.97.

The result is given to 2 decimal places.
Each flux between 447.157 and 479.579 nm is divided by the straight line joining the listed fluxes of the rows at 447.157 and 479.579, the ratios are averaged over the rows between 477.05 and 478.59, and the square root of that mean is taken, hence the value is 1.00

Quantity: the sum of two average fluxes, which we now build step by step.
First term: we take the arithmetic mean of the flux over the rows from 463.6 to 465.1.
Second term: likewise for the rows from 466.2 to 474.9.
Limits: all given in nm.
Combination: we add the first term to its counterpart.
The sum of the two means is 48.2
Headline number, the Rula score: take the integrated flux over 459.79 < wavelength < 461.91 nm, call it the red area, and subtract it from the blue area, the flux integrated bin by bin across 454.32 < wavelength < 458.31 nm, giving 44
